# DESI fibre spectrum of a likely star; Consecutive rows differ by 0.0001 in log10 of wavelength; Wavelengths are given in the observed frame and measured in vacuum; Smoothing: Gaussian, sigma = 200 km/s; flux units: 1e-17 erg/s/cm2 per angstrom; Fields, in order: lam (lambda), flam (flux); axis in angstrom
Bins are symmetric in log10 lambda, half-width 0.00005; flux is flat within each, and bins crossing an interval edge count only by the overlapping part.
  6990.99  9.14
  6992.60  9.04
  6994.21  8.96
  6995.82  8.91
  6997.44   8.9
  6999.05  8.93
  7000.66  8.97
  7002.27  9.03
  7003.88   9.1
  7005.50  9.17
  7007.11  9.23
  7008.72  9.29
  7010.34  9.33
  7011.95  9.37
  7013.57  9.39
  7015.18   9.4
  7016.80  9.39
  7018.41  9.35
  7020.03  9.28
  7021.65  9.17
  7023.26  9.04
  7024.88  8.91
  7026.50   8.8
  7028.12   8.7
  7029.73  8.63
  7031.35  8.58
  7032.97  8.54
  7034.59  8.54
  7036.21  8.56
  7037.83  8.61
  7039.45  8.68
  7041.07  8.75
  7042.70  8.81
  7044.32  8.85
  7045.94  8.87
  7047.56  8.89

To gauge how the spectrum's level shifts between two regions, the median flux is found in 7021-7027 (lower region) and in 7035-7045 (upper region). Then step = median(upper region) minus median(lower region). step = -0.3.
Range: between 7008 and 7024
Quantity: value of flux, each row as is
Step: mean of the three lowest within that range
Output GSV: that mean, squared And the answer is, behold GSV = 84.0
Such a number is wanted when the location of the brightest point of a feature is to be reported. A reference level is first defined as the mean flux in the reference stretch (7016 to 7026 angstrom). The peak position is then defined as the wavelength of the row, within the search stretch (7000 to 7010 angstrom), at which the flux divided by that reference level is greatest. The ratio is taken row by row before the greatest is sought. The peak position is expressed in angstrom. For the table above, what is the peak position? 7008.72 angstrom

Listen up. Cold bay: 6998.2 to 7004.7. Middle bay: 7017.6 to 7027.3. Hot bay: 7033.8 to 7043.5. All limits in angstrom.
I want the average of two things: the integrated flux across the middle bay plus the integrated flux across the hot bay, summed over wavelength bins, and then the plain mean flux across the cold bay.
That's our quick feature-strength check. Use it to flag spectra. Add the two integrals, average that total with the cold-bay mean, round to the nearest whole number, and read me 91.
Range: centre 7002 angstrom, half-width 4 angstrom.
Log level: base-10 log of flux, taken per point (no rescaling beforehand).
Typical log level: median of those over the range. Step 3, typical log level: 0.96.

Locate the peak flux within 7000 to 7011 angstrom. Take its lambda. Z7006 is 7010.34 angstrom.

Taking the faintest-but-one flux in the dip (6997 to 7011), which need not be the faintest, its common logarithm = 0.951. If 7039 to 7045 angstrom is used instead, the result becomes 0.942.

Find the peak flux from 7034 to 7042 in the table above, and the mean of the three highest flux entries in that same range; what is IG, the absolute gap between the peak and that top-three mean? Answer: 0.070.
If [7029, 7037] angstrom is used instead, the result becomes 0.040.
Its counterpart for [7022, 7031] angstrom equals 0.123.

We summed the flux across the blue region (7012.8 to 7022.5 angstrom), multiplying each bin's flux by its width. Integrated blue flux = 90.5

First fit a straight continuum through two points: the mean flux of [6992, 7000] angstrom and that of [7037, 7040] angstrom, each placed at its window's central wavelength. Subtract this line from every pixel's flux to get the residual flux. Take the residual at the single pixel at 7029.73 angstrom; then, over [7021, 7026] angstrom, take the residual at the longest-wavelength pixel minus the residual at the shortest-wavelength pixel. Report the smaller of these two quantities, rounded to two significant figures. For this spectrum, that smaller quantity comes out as -0.24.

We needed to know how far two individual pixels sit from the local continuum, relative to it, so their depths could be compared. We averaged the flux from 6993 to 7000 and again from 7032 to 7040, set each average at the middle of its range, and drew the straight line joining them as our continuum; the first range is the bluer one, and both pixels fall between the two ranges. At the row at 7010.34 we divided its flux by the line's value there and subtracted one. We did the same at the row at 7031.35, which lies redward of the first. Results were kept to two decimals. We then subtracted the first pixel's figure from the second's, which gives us -0.06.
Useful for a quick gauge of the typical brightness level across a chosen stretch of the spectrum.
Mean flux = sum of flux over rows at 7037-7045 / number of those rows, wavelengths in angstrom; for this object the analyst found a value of 8.7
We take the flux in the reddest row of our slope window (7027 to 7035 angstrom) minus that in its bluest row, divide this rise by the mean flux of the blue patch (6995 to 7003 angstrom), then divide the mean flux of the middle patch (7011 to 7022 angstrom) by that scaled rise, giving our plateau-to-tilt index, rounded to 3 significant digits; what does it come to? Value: -522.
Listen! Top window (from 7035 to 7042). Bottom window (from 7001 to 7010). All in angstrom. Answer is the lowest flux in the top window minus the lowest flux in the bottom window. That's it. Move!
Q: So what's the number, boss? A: -0.470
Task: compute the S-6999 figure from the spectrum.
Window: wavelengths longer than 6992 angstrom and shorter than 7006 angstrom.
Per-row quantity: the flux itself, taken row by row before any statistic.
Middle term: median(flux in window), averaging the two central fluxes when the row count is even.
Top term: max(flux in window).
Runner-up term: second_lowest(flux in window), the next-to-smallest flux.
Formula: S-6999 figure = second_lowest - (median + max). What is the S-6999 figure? -9.2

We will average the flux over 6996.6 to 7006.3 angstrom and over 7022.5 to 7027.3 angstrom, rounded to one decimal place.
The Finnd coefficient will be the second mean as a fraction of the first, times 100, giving 98.9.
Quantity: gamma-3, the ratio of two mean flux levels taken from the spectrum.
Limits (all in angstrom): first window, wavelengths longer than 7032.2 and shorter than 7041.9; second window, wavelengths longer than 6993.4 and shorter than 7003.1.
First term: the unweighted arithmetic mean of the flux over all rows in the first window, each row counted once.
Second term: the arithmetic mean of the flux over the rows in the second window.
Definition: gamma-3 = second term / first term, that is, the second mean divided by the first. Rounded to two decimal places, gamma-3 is 1.04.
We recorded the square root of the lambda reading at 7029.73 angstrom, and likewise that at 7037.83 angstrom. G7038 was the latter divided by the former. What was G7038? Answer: 0.999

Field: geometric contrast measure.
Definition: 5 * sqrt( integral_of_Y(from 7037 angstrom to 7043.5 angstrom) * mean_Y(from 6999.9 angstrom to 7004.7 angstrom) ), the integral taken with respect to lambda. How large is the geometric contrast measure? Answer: 113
